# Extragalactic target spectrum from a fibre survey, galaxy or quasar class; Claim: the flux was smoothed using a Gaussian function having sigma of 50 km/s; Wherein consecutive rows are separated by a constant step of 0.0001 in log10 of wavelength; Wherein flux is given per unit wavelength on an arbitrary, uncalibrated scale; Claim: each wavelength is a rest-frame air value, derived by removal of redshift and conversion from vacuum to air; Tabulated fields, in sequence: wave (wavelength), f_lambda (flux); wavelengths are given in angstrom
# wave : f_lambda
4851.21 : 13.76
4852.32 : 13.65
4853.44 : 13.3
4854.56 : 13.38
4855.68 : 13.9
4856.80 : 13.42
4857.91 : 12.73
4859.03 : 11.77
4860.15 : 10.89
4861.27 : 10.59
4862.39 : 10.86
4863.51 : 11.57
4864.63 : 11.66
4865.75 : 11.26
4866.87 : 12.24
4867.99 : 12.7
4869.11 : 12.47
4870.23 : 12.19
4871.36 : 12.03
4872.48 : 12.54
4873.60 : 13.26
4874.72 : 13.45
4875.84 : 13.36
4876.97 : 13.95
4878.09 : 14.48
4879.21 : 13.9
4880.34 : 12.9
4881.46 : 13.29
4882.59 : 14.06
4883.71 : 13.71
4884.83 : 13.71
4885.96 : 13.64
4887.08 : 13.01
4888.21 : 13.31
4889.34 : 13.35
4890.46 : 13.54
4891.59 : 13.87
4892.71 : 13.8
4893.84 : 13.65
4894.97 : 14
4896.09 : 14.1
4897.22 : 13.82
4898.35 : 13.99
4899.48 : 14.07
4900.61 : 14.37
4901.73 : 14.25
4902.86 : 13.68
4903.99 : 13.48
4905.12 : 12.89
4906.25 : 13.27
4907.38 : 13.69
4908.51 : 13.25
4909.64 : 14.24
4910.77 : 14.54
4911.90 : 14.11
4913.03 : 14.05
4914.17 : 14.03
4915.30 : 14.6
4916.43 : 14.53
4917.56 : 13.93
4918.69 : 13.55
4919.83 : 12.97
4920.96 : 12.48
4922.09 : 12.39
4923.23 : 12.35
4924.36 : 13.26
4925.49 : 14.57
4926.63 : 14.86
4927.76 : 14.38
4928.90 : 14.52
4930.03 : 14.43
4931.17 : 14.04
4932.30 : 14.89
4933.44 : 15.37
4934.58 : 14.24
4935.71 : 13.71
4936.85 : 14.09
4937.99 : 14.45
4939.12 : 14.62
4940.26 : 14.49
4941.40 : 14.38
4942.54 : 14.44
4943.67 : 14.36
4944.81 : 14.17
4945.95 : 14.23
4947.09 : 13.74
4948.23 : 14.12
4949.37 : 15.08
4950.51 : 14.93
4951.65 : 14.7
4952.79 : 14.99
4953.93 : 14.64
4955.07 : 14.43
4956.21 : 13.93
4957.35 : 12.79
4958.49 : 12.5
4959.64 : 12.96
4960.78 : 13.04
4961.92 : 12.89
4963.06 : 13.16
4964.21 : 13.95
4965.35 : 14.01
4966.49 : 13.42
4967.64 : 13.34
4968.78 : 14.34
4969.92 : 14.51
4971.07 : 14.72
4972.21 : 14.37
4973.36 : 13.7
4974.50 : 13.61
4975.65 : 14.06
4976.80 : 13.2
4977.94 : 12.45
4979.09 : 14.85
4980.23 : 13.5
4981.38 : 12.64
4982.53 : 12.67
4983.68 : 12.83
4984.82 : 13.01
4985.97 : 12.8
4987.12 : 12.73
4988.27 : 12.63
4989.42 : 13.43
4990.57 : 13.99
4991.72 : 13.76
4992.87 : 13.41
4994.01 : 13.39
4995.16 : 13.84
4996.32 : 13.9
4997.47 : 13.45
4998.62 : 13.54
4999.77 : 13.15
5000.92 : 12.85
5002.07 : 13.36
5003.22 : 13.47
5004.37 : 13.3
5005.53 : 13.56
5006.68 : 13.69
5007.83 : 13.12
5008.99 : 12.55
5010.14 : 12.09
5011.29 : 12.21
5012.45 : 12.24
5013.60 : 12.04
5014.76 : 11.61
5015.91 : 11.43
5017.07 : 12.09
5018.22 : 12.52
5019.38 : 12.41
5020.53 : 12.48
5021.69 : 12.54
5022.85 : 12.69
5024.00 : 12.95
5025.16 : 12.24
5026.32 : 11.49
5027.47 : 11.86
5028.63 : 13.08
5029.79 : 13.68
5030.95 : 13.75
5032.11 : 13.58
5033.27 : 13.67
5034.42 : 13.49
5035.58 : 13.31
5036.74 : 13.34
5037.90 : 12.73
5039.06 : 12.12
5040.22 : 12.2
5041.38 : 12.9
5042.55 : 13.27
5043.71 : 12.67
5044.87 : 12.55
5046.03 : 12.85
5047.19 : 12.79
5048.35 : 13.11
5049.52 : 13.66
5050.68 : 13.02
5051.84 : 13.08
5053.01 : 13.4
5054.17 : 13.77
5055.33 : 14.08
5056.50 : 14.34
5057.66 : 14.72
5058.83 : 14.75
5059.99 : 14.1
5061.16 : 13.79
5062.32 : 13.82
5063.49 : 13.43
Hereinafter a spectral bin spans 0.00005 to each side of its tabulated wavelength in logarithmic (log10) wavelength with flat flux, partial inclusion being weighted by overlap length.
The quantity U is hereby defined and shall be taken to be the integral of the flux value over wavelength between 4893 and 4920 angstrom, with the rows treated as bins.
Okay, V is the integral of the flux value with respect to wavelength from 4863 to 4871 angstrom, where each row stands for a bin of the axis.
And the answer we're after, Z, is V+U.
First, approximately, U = 375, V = 96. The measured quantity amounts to 471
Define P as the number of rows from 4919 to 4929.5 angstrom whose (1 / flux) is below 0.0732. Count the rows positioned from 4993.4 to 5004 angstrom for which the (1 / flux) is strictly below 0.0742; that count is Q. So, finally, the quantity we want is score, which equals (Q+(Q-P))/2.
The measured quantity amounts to 1.0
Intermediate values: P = 4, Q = 3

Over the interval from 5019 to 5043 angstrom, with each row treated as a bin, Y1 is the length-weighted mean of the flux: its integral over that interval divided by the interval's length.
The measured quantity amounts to 12.8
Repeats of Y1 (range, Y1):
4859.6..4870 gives 11.6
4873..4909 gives 13.7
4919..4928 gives 13.4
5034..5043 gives 12.9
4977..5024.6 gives 13.0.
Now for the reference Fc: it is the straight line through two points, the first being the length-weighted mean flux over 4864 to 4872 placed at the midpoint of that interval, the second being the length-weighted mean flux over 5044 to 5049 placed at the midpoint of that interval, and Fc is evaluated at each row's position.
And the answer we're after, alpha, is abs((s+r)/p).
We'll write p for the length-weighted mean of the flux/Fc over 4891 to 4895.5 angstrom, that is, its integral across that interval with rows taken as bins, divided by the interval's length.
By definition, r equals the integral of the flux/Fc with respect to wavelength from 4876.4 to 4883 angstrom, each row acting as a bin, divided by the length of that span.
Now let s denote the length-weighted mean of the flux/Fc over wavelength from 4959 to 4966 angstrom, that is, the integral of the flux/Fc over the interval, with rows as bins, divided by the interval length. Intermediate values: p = 1.134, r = 1.133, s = 1.07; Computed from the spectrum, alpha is 1.94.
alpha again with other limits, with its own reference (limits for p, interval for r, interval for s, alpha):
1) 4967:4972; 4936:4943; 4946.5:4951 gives 2.04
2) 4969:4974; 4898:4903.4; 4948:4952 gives 2.04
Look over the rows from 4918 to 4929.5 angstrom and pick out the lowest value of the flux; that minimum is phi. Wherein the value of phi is 12.35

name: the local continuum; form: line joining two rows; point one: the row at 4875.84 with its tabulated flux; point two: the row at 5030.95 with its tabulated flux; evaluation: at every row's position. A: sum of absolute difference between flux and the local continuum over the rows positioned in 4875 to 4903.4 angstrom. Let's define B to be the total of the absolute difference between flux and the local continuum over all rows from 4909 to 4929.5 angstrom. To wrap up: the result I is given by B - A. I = 4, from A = 11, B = 14.8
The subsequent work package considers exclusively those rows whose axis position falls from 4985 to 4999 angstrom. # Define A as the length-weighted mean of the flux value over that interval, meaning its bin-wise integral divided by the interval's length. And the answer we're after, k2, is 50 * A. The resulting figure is 669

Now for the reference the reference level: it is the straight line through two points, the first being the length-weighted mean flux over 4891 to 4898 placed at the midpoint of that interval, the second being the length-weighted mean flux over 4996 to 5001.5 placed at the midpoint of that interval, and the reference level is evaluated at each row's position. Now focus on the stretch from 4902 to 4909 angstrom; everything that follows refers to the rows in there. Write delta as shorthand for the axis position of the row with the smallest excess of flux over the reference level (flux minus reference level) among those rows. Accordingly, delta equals 4905.12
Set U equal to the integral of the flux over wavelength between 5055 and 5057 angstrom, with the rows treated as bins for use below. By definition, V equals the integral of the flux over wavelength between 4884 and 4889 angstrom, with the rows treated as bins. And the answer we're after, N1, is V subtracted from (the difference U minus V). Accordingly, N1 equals -106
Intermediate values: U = 28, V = 67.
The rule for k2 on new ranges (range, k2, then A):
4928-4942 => 721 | 14.4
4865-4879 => 642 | 12.8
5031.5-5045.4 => 649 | 13.0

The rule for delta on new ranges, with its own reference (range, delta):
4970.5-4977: 4976.80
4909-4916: 4914.17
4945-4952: 4947.09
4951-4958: 4957.35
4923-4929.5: 4923.23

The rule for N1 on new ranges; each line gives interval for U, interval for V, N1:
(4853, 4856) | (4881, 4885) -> -69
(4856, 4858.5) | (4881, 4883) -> -22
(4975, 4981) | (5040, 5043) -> 5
